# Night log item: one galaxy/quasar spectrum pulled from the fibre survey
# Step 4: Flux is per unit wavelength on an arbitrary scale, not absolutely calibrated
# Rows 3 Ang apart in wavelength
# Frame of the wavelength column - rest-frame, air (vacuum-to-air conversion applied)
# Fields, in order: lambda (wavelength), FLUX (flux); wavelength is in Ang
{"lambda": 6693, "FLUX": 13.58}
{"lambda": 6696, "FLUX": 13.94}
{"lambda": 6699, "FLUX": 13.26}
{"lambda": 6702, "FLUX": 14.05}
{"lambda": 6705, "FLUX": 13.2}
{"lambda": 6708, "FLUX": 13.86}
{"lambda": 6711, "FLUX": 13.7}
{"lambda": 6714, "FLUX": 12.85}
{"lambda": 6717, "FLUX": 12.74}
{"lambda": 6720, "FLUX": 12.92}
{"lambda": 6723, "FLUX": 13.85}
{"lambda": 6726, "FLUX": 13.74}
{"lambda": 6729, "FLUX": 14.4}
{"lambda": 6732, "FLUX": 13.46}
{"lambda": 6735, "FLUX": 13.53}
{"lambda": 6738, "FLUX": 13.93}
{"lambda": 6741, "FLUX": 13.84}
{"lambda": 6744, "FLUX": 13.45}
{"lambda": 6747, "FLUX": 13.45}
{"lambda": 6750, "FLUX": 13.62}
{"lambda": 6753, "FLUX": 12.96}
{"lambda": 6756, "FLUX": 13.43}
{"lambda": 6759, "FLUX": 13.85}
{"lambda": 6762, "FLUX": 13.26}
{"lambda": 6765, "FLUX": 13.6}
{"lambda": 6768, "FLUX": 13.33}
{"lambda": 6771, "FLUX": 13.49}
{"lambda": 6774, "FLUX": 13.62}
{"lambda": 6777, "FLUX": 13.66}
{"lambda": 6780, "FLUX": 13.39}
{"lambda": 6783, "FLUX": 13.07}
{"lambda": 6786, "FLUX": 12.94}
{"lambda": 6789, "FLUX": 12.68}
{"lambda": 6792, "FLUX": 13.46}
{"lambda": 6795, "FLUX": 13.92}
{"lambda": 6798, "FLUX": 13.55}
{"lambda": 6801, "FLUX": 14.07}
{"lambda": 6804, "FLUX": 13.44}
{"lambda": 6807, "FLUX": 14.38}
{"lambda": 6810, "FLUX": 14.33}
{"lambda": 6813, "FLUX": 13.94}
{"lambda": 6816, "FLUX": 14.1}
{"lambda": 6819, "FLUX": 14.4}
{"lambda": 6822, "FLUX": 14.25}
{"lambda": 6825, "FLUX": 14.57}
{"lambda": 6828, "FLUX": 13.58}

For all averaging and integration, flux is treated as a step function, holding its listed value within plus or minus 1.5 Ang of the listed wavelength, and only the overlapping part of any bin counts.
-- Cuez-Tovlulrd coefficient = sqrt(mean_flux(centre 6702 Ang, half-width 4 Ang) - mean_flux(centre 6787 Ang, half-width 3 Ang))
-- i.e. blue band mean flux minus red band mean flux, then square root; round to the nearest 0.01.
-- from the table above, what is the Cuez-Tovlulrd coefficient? 0.83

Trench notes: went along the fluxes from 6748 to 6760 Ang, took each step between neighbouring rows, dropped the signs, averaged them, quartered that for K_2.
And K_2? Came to 0.129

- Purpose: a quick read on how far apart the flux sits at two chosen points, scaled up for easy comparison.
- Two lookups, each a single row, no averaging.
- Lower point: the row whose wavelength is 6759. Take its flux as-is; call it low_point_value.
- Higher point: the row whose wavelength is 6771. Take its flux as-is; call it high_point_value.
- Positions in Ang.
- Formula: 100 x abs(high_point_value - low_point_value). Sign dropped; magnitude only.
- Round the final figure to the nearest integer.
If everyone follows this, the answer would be 36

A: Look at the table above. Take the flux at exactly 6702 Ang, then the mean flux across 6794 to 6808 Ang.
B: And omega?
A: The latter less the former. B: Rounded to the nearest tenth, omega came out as -0.2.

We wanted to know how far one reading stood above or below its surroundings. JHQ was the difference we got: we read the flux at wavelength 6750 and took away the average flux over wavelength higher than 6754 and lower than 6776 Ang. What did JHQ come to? 0.1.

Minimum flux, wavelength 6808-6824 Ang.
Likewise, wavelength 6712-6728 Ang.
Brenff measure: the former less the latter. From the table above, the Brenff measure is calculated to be 1.2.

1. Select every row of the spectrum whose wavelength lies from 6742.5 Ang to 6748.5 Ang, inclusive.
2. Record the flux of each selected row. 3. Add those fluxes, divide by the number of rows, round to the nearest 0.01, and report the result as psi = 13.45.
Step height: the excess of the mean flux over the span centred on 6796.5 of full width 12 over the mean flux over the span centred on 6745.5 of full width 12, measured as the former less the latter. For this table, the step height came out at 0.2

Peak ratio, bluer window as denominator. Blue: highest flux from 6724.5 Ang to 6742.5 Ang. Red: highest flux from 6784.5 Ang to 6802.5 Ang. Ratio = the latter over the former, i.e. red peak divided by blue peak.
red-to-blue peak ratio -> 0.98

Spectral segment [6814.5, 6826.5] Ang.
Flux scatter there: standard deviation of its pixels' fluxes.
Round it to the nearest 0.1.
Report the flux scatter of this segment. 0.2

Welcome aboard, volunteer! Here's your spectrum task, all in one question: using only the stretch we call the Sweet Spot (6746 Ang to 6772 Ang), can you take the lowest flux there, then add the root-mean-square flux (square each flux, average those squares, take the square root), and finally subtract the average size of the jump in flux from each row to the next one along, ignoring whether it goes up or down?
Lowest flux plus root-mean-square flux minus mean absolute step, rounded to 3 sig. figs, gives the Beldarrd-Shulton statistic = 26.0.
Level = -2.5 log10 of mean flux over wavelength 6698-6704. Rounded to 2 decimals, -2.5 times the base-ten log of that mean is -2.84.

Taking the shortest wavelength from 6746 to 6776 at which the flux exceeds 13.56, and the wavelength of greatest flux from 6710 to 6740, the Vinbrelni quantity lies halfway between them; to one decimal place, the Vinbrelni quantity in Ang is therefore 6739.5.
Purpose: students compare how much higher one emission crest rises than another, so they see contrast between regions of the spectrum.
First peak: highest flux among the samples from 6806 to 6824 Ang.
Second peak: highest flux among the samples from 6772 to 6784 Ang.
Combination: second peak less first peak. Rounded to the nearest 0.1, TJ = -0.7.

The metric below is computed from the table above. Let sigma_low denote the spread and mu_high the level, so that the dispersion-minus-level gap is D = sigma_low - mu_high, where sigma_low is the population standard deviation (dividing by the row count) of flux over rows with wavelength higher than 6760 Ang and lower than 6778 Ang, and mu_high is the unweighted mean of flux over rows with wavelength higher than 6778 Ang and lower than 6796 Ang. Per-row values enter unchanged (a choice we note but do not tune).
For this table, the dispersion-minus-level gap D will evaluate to -13.1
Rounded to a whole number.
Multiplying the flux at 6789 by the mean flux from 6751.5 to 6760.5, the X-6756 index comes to 170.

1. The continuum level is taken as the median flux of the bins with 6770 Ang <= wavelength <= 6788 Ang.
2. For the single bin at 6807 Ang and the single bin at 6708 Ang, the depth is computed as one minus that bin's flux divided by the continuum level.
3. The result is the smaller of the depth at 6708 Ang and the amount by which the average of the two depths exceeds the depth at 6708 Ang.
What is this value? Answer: -0.031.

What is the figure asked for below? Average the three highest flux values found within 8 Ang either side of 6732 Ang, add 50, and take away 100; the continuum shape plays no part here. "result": -36.0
